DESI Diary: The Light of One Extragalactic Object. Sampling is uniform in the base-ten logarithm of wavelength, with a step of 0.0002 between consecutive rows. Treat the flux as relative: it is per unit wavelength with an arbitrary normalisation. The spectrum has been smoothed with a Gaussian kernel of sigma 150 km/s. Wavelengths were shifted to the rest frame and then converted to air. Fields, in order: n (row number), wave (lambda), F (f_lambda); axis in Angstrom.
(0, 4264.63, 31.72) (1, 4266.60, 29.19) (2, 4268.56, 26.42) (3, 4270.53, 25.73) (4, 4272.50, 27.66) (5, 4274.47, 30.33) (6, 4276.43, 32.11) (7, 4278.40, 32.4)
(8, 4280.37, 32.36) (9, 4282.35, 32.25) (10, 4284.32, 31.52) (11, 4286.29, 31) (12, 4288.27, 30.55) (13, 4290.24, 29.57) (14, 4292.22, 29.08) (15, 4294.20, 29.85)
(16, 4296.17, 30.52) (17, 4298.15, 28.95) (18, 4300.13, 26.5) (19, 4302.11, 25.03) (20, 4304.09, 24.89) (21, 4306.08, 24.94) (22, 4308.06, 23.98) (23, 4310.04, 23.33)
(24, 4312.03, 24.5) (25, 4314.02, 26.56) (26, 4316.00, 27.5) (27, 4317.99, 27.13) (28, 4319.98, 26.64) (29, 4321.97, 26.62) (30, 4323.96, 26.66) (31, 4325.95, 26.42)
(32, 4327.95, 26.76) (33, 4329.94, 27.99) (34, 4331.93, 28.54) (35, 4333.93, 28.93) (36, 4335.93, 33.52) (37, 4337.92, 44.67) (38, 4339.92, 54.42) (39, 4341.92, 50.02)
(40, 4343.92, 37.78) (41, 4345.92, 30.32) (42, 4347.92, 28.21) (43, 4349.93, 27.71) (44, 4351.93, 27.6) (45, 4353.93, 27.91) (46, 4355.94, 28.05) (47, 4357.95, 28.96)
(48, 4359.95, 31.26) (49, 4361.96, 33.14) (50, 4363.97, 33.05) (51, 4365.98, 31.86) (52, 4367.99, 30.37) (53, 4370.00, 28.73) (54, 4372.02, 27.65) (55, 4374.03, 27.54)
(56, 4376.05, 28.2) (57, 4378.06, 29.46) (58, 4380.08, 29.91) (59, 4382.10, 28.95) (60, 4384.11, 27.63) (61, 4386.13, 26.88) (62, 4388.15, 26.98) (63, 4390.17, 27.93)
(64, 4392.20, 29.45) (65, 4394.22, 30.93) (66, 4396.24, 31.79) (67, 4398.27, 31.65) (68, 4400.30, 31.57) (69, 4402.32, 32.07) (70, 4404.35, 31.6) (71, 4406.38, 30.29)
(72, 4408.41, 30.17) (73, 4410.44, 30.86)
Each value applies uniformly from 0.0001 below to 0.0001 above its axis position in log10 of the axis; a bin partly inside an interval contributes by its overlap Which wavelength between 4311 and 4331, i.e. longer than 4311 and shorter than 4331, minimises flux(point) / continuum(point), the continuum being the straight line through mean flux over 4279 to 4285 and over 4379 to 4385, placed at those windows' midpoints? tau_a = 4312.03 Angstrom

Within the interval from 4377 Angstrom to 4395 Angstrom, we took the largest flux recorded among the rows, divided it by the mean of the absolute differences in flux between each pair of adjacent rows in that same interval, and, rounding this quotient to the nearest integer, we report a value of 33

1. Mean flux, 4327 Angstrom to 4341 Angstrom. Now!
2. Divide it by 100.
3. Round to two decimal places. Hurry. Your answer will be 0.35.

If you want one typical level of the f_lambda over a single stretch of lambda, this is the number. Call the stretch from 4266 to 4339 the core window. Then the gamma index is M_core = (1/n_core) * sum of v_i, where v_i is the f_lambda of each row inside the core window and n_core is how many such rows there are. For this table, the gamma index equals 29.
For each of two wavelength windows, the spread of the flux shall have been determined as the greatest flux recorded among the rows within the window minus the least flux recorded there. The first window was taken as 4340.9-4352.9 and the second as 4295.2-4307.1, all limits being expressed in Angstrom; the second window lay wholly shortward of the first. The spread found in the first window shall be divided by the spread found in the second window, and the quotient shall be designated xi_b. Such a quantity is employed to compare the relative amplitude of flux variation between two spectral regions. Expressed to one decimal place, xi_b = 4.0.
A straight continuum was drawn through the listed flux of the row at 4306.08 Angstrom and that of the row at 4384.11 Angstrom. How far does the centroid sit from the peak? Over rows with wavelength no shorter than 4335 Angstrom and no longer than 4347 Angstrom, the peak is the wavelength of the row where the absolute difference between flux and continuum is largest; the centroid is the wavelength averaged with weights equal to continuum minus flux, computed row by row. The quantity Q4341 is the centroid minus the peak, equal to 0.5 Angstrom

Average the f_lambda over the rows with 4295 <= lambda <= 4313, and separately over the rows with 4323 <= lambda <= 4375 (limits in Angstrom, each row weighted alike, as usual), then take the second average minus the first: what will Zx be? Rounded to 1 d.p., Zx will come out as 6.0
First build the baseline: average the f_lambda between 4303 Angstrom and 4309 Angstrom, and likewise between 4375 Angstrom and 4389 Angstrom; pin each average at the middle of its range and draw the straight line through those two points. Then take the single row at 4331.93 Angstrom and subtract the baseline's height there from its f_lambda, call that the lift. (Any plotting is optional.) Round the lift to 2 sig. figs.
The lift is 2.7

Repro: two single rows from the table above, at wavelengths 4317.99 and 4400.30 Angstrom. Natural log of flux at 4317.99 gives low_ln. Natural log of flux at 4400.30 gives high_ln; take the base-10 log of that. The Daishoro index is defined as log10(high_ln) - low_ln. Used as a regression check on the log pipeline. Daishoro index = -2.76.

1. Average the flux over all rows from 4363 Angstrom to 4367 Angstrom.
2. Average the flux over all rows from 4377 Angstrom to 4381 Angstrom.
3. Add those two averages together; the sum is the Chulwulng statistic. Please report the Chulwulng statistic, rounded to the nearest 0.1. 62.1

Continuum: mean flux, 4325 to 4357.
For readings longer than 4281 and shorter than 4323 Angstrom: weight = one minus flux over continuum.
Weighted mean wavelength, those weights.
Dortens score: 4306.5 Angstrom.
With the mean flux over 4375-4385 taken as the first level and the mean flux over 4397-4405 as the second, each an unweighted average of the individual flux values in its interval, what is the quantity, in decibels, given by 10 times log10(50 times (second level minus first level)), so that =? 22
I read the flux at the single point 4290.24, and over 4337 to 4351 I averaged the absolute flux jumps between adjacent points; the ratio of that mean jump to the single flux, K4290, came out 0.206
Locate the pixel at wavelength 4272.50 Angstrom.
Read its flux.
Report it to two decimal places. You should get 27.66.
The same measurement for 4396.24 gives 31.79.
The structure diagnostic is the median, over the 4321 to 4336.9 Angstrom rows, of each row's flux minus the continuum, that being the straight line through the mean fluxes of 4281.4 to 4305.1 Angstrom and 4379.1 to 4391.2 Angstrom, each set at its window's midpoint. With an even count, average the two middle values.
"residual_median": -1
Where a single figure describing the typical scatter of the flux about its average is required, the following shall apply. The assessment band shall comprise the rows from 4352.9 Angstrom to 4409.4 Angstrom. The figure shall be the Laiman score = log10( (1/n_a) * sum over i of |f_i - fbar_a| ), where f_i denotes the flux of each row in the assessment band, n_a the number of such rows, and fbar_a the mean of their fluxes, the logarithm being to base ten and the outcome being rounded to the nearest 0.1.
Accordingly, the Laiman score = 0.2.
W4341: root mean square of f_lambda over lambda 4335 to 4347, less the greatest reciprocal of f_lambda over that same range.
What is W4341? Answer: 42.6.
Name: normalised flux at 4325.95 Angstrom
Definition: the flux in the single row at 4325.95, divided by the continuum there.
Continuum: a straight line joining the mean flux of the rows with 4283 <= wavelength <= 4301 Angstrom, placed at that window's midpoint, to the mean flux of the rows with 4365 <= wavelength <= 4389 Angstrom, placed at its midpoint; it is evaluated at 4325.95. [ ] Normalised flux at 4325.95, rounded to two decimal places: 0.90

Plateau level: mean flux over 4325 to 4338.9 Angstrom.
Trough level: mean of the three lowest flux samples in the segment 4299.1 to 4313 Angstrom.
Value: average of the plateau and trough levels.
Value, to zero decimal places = 27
